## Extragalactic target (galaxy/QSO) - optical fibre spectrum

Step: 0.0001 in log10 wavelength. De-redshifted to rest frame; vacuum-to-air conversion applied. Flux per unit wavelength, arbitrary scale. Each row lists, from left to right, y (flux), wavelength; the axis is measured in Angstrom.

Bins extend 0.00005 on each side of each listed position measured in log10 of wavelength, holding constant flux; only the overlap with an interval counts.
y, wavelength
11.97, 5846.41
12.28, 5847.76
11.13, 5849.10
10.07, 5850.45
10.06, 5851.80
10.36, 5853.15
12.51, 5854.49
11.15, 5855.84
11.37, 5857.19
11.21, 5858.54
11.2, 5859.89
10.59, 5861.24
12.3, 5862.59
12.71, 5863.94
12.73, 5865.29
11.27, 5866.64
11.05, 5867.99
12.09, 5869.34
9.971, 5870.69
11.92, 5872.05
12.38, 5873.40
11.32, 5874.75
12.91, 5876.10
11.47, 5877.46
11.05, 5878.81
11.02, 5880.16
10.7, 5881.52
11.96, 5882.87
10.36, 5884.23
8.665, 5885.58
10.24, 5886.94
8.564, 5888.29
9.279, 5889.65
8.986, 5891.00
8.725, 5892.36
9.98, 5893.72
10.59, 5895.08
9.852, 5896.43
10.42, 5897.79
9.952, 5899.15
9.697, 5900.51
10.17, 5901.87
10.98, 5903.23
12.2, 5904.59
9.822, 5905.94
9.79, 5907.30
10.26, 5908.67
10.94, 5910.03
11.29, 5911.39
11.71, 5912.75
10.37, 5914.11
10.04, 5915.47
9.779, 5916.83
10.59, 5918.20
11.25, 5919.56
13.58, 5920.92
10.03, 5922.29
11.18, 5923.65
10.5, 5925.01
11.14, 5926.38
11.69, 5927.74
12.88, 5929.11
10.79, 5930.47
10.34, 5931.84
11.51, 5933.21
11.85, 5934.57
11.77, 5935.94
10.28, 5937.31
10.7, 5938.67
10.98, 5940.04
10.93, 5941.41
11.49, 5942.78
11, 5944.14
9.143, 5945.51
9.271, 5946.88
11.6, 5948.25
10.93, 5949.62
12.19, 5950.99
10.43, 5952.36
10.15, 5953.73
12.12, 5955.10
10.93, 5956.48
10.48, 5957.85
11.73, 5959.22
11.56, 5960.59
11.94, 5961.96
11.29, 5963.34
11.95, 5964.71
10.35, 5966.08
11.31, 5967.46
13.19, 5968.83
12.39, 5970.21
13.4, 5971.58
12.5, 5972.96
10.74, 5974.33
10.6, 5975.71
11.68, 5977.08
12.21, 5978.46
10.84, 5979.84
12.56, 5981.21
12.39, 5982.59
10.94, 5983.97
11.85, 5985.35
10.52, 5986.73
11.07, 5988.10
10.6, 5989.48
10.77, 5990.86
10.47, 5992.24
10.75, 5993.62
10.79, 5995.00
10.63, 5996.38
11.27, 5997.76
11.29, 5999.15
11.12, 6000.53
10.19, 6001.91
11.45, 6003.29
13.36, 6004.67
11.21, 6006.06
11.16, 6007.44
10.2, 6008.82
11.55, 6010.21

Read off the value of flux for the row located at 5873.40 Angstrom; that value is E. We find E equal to 12.38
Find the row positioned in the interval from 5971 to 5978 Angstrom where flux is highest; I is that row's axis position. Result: 5971.58 Angstrom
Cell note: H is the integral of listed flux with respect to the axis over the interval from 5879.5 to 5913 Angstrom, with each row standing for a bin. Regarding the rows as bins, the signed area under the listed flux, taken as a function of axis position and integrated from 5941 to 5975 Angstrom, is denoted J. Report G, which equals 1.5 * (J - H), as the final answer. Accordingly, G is 64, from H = 343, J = 385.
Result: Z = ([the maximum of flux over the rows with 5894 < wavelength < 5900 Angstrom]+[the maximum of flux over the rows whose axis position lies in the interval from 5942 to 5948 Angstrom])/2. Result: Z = 11.0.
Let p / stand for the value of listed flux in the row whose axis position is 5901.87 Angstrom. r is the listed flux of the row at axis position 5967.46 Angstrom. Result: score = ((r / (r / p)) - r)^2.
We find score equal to 1.30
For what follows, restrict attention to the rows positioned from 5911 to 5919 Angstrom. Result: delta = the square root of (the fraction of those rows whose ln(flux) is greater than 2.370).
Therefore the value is 0.58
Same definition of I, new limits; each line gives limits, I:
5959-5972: 5971.58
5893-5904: 5903.23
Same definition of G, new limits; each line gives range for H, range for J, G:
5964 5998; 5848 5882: -2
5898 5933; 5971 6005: 9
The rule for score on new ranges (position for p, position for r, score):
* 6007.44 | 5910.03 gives 0.05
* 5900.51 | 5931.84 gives 0.41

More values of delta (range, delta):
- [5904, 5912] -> 0.71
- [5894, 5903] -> 0.00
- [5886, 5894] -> 0.00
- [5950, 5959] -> 0.71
